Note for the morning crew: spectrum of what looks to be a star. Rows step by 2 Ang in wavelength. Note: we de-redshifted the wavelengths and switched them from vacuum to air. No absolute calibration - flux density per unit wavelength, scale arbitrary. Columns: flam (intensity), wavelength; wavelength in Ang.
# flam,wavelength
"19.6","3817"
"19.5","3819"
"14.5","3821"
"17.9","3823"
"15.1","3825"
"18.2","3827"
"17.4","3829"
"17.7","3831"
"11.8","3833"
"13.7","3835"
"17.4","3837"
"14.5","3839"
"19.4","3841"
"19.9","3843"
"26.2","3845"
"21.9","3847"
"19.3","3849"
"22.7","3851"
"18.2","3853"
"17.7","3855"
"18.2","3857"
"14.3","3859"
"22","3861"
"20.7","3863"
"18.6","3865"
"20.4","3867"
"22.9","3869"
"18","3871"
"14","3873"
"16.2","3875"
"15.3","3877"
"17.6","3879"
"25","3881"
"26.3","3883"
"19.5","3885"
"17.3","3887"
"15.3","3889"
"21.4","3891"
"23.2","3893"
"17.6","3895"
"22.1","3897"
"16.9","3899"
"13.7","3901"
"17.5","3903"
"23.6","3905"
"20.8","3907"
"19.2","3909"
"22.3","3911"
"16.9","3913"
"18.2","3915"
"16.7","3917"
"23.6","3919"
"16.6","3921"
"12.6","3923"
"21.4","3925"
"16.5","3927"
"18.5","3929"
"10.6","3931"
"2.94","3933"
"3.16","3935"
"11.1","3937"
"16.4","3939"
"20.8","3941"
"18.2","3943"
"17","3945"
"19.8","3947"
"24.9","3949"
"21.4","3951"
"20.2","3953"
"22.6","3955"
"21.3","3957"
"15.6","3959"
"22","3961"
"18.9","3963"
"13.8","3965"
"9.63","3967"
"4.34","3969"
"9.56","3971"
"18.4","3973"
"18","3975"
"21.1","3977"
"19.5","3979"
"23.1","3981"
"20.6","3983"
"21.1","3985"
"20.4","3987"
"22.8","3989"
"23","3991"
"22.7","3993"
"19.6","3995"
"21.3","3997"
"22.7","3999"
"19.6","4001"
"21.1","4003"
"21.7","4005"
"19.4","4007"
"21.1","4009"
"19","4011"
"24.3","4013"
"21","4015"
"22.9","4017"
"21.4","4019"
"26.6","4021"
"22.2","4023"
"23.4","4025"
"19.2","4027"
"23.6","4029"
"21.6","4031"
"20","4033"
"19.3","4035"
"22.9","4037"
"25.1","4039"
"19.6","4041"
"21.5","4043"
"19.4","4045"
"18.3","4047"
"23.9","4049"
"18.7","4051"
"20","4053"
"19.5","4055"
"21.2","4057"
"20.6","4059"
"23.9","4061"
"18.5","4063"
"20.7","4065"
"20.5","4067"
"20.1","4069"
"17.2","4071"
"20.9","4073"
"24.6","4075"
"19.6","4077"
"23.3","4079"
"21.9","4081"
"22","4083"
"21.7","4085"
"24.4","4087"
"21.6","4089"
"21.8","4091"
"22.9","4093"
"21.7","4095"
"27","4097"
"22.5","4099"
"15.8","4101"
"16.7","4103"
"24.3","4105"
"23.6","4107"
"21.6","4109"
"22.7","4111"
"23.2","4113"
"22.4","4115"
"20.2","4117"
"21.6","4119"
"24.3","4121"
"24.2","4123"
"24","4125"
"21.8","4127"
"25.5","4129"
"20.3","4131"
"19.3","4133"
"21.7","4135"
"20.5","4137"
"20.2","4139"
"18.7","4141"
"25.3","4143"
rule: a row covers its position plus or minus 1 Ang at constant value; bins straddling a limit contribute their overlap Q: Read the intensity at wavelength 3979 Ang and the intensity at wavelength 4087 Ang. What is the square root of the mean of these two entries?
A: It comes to 4.69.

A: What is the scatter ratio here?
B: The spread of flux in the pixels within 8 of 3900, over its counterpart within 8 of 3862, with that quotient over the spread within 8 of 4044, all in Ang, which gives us 0.5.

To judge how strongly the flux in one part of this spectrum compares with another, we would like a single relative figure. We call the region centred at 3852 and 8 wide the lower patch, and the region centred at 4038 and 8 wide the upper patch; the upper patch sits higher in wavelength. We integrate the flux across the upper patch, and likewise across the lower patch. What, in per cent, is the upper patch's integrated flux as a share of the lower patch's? 112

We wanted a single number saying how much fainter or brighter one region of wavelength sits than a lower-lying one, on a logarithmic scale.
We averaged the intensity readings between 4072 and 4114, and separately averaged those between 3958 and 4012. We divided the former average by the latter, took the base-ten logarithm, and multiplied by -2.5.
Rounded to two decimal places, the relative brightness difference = -0.17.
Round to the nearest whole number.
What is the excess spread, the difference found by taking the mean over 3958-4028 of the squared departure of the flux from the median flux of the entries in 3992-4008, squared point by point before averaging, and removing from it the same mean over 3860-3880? 7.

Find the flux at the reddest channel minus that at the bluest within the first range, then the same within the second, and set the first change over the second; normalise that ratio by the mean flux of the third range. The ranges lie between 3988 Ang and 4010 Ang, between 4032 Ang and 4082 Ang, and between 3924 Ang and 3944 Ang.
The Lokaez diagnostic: -0.1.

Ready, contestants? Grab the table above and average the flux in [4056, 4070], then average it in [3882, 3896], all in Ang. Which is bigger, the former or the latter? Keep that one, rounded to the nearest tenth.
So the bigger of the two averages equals 20.8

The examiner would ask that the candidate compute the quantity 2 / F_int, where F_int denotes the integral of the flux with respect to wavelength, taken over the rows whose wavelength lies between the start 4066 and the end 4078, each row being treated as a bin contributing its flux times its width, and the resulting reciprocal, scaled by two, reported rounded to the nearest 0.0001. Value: 0.0081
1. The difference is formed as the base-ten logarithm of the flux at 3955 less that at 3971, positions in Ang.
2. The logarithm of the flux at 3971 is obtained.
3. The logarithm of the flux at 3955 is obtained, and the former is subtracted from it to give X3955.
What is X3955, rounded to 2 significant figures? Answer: 0.37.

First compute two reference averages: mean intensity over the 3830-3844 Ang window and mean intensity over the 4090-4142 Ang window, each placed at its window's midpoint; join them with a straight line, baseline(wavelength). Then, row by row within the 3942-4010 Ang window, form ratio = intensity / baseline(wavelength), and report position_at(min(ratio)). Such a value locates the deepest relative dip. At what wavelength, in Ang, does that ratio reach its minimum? 3969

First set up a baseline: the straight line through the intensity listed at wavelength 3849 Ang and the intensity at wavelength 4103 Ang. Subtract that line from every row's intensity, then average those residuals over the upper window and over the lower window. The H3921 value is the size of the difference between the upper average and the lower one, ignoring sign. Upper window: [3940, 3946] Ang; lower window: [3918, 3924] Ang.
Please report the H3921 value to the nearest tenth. 1.3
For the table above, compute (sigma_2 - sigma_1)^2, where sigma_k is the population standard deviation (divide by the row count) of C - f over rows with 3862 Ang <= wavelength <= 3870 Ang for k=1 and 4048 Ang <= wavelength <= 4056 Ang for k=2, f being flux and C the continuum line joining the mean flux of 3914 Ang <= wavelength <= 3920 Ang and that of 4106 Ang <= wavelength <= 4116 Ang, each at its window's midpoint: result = 0.27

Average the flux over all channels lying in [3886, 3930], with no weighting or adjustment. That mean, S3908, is 19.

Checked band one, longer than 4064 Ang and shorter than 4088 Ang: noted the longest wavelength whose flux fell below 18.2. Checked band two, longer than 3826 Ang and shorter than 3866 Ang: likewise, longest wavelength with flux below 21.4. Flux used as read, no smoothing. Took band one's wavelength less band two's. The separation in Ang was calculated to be 206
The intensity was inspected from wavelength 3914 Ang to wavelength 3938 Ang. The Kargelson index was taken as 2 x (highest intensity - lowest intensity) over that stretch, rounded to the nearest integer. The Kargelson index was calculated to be 41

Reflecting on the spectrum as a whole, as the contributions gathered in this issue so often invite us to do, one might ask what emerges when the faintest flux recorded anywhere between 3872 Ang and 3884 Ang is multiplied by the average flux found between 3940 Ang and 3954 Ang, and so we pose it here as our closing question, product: 285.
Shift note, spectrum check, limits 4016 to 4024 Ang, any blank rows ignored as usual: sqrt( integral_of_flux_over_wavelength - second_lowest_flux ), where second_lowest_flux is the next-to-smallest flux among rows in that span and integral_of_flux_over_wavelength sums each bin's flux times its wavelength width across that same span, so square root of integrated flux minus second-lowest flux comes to 12.8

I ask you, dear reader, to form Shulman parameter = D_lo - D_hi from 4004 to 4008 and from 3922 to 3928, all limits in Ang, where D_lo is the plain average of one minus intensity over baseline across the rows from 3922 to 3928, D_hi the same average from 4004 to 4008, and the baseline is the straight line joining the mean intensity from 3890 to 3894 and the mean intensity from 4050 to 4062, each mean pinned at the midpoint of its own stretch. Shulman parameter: 0.21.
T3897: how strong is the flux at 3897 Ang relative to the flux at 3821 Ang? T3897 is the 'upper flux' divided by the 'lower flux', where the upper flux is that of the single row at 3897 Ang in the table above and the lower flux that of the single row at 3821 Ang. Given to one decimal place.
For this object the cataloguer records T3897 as 1.5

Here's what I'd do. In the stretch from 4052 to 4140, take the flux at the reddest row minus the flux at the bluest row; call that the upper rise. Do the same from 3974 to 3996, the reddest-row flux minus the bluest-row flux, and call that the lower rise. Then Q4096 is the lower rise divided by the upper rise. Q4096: 8.0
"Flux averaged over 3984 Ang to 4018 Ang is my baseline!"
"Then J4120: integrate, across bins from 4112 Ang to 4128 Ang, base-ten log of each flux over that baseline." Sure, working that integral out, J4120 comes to 0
